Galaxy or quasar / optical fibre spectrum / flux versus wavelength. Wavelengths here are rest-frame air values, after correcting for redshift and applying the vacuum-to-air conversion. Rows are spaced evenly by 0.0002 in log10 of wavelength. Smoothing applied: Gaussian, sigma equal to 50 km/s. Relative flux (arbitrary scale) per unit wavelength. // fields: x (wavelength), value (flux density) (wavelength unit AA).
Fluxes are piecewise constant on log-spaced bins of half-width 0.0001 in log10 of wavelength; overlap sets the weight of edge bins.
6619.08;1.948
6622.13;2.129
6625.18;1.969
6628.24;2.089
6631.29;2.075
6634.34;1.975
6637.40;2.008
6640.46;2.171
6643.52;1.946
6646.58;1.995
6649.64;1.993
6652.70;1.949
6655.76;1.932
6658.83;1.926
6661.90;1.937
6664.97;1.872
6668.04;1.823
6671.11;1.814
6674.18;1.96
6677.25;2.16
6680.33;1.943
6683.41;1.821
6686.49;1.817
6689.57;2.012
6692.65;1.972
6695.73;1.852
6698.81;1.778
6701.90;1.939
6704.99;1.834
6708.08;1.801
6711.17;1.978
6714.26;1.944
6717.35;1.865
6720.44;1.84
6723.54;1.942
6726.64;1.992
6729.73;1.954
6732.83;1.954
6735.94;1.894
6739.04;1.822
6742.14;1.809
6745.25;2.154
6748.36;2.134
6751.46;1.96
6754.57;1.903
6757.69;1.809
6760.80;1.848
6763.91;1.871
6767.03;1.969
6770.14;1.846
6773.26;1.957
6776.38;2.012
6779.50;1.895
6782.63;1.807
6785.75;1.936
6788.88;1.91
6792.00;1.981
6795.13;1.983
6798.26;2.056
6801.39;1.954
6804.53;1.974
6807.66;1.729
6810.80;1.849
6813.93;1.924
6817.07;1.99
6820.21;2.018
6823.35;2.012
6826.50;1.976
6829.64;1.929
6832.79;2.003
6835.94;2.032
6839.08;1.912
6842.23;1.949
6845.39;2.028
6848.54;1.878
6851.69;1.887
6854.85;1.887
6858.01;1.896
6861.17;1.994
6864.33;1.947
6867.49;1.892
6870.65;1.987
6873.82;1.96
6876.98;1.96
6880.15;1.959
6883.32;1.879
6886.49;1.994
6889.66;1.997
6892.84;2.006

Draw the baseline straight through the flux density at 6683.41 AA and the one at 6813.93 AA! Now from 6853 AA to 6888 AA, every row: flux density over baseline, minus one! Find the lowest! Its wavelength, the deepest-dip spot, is 6883.32 AA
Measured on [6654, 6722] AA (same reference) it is 6698.81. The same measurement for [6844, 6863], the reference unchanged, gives 6848.54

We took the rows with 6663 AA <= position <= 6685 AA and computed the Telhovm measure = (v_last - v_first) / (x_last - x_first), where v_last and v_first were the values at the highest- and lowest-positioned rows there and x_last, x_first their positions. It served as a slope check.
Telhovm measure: -0.0028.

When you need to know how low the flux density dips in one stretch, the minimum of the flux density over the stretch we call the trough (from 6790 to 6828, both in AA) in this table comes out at 1.729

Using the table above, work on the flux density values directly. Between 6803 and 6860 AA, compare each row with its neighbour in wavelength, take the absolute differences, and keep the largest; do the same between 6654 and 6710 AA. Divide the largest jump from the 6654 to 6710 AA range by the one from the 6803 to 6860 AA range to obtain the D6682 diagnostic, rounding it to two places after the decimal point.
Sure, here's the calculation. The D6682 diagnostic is 0.89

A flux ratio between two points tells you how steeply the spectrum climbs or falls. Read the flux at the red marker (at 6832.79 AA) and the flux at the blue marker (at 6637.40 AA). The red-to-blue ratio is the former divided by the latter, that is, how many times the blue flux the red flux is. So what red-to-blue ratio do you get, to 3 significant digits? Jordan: 0.998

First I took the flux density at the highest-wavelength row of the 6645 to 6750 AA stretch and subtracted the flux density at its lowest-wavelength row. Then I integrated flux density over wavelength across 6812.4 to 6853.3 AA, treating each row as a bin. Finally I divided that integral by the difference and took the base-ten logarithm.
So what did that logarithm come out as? 2.8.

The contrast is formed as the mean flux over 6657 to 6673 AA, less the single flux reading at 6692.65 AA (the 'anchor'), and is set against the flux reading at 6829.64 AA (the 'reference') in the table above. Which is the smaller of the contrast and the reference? -0.10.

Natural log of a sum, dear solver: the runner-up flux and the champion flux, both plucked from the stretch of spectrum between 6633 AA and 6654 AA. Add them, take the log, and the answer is 1.43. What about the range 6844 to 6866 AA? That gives 1.39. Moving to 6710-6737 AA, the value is 1.38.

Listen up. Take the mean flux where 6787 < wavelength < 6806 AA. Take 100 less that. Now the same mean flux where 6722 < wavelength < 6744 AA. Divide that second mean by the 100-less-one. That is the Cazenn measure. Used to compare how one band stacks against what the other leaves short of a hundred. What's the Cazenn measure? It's 0.0195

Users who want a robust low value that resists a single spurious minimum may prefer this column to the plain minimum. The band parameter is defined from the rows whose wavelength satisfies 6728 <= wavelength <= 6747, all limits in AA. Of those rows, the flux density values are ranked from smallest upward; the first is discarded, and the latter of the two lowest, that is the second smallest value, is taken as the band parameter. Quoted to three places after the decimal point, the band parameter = 1.822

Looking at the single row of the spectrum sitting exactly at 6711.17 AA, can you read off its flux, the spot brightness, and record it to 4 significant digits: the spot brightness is 1.978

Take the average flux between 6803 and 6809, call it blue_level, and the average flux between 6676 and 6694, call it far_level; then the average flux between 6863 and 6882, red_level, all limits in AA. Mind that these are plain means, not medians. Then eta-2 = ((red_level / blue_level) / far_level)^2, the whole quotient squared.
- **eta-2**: 0.29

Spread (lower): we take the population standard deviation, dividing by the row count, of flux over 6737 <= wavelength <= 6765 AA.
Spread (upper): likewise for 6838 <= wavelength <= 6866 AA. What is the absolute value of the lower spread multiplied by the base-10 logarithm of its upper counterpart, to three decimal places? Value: 0.165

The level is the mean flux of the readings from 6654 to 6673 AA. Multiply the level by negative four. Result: -7.54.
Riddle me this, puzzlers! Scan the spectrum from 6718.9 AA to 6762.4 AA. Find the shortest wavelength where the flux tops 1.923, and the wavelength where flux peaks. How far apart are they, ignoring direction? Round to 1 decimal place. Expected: 21.7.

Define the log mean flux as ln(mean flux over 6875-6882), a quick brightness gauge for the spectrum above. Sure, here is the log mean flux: 0.67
